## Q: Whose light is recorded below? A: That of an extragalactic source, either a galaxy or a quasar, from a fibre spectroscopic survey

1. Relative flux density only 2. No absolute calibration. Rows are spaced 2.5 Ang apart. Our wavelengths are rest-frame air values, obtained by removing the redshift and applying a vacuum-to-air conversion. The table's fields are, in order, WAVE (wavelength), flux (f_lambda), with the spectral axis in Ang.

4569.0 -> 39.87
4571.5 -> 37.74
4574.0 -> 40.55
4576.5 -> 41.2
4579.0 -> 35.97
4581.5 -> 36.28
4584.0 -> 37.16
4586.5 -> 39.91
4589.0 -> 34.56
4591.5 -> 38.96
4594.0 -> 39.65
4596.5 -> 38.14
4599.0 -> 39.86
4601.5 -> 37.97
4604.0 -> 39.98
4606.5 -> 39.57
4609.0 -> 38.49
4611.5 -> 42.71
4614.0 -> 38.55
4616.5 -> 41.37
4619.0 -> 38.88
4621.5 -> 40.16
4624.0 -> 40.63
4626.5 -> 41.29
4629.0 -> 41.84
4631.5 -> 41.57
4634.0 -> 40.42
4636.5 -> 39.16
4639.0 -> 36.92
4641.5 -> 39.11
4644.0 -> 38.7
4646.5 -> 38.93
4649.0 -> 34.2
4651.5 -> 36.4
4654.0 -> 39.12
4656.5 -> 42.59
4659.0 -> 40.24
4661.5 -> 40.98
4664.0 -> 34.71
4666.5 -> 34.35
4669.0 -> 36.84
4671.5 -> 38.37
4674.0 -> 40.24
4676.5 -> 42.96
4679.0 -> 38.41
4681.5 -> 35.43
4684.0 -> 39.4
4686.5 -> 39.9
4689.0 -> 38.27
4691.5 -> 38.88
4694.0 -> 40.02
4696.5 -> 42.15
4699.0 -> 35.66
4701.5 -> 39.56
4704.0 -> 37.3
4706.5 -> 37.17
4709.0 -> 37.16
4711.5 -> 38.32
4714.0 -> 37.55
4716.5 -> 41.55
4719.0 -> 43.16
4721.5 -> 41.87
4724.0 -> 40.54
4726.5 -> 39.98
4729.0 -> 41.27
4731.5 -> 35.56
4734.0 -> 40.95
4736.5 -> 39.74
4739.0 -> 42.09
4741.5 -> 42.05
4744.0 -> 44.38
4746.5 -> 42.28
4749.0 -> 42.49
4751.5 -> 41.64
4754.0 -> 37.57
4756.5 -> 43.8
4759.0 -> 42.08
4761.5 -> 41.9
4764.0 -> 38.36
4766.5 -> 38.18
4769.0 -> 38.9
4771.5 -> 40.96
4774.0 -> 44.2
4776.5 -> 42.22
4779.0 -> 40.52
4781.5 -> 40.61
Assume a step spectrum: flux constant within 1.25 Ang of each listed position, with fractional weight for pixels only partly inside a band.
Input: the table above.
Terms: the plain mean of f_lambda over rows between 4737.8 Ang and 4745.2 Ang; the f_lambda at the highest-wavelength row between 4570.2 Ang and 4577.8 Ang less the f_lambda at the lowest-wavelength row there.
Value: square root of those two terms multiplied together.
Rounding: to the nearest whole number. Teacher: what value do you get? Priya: 12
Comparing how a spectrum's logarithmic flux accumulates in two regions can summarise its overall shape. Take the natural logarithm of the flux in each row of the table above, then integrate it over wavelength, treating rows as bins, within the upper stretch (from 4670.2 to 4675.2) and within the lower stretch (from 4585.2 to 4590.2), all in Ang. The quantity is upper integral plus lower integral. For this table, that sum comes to 36.4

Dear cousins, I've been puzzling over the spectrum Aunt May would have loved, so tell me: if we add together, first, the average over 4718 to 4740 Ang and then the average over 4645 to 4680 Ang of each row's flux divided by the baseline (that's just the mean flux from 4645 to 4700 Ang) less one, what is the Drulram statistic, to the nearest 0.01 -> 0.05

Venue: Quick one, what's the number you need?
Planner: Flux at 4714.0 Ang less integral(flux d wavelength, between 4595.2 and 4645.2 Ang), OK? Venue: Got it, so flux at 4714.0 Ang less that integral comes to -1951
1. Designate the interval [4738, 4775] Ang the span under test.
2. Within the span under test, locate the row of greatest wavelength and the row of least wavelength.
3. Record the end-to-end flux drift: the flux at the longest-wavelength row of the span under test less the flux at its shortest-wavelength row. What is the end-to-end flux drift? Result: 2.1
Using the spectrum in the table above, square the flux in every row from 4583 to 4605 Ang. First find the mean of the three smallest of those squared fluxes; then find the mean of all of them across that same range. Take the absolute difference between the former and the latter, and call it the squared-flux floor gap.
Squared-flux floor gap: 143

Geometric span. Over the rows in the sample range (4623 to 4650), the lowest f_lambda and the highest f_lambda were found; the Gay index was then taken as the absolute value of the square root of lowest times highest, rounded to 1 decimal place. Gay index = 37.8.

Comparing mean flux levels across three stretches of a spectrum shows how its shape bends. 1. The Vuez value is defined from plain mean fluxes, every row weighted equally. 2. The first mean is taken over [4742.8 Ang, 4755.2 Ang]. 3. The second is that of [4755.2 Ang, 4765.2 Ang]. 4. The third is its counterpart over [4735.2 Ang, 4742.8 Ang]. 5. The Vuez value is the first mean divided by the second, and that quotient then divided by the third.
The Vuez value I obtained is 0.0243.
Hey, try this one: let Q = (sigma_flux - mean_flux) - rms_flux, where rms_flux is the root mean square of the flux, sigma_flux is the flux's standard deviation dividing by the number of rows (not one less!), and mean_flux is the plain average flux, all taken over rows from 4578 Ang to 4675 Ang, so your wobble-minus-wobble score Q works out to -75.5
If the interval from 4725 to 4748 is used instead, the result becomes -79.6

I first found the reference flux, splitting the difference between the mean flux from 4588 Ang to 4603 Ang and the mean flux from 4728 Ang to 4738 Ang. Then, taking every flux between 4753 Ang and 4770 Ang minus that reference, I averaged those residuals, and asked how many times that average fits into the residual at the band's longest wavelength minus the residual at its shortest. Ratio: 1.0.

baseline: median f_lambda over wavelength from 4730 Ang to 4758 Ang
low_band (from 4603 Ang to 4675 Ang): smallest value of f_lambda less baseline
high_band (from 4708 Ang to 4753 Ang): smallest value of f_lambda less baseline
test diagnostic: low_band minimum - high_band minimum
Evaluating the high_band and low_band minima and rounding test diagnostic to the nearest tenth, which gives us -1.4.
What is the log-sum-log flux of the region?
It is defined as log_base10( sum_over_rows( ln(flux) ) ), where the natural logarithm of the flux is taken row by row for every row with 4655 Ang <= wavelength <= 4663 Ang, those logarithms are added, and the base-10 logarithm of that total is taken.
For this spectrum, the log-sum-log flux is 1.05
